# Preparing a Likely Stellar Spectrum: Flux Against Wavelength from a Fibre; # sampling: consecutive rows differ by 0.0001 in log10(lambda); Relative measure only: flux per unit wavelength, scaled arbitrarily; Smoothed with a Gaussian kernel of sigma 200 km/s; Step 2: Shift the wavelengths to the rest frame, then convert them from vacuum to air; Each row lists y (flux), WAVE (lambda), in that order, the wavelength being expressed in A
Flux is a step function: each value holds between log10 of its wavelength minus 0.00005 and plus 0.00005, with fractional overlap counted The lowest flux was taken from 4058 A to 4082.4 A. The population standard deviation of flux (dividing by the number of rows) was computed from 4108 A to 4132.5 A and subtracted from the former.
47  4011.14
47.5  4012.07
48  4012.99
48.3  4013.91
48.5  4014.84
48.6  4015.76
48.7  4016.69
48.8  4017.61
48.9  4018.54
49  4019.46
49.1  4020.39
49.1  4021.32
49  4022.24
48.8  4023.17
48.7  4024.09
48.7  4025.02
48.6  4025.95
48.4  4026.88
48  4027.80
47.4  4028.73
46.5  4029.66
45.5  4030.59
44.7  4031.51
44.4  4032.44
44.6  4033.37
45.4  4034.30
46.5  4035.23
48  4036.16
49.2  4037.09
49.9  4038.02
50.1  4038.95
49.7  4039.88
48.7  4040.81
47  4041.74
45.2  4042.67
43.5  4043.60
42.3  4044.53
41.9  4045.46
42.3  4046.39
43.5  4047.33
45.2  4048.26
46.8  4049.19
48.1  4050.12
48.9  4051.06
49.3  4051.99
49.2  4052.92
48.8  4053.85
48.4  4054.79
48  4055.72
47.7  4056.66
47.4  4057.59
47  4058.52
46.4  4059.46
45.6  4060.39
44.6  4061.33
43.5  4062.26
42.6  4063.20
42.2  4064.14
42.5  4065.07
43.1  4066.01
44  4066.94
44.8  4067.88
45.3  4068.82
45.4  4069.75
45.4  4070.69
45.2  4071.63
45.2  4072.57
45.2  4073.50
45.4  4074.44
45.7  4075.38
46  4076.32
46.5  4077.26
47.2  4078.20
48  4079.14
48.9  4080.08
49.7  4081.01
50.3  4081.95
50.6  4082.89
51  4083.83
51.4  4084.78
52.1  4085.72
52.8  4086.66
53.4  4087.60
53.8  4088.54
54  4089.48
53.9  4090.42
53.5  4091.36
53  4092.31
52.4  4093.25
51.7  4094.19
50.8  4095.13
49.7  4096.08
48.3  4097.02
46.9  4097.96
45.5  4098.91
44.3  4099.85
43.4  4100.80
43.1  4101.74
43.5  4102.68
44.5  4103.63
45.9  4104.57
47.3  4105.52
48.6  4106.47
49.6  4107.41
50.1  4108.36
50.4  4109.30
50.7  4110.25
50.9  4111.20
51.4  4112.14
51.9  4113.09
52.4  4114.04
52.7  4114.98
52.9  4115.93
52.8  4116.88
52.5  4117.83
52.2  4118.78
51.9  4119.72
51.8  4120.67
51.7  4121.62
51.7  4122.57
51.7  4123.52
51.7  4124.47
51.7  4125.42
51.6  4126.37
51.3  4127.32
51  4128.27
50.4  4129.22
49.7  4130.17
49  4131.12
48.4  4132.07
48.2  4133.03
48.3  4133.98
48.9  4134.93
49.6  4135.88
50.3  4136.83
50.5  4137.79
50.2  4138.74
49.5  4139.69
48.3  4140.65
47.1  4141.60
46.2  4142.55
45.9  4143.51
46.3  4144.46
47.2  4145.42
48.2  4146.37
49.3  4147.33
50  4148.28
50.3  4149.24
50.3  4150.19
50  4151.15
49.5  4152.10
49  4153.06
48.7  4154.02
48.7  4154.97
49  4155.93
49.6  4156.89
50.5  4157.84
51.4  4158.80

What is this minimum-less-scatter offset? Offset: 41.1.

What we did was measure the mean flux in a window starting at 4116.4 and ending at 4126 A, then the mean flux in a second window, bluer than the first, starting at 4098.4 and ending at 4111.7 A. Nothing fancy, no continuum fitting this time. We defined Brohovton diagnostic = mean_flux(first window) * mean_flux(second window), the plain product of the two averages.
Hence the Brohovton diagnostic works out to 2442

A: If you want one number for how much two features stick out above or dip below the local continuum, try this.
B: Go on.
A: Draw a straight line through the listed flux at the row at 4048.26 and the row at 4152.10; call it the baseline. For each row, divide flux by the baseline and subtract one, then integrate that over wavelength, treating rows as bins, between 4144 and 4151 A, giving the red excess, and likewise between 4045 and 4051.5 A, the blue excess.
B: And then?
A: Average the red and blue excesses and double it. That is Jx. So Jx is -0.06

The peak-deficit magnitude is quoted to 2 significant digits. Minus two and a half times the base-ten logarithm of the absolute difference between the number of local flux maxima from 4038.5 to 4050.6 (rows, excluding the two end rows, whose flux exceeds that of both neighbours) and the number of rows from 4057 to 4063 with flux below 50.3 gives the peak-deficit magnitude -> -1.9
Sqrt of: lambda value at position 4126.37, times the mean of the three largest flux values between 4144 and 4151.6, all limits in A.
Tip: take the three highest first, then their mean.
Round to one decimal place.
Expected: 50.9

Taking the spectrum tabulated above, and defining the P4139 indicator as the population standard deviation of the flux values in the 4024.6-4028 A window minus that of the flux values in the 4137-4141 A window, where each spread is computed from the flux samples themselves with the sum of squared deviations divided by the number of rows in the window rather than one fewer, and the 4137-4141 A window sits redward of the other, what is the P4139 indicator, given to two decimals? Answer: -0.58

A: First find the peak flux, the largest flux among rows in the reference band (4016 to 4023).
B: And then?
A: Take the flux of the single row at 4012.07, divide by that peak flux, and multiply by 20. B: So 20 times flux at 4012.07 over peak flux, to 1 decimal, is 19.3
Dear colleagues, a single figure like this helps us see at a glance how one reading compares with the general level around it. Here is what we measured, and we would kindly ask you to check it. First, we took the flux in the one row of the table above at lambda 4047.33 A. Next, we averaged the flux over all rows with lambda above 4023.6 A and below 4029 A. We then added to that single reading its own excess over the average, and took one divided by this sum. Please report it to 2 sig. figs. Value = 0.026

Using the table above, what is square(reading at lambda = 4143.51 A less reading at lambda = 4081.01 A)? 14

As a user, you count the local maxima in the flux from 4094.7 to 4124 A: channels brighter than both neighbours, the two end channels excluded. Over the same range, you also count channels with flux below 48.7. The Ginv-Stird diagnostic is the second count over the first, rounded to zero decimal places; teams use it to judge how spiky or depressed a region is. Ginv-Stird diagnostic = 11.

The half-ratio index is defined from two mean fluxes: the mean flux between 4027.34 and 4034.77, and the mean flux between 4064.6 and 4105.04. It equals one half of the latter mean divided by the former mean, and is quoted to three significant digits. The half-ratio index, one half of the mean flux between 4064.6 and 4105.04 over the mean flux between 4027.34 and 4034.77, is 0.524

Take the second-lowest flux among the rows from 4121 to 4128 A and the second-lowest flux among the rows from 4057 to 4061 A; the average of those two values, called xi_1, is 49.0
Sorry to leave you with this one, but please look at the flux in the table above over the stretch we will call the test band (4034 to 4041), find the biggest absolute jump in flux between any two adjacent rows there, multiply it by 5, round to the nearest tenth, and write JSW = 7.5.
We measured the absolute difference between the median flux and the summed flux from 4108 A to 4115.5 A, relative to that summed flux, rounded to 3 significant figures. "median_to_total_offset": 0.875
